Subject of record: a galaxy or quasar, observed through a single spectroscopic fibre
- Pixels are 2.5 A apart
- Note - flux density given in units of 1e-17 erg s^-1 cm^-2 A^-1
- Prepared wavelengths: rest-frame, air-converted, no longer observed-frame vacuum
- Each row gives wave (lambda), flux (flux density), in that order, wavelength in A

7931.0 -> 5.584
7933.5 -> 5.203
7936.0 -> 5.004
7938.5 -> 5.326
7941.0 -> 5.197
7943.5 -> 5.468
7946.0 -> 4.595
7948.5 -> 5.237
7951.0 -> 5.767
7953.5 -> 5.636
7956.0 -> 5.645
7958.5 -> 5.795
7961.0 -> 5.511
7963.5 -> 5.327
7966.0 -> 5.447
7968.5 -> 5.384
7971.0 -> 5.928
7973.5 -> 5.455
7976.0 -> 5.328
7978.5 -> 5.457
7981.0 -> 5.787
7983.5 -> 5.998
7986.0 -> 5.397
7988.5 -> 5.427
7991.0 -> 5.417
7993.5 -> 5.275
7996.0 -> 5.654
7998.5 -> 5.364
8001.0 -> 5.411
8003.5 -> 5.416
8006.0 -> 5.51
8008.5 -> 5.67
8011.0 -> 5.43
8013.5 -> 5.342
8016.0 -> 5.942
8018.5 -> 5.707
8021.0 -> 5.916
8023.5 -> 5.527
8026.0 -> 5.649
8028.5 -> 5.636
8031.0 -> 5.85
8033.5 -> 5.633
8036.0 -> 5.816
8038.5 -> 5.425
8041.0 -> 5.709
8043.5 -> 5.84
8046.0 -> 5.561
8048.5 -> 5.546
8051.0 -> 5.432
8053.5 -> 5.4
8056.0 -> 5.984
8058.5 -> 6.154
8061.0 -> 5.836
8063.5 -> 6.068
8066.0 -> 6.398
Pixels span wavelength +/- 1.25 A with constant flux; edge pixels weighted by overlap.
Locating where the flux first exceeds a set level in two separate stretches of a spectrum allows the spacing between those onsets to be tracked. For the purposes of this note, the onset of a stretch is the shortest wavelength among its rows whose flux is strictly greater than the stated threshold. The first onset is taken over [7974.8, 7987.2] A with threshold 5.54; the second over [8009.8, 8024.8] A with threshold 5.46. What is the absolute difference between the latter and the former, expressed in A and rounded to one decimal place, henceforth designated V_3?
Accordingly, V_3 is 35.0 A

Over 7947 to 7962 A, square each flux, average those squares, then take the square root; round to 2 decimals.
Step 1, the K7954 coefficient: 5.60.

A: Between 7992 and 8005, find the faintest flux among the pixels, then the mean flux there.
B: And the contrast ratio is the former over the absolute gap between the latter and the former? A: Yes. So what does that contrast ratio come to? 35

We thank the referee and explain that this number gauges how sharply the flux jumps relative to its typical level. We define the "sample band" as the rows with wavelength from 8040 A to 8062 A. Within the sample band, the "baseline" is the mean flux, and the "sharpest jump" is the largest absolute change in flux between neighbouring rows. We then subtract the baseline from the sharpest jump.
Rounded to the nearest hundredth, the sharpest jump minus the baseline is -5.13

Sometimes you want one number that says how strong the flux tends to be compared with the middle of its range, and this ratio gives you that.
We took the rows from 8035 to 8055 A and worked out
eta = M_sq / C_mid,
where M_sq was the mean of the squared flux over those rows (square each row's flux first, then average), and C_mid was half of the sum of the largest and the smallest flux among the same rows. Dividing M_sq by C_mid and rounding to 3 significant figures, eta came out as 5.57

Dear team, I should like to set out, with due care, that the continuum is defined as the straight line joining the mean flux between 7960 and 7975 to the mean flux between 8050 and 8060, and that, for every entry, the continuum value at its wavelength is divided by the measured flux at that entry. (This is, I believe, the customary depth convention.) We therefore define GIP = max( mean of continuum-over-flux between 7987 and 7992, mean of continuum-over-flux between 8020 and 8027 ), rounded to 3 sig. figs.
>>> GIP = 1.03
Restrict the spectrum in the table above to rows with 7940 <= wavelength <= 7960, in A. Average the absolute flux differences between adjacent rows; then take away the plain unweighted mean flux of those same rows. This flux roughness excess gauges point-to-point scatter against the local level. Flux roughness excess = -5.05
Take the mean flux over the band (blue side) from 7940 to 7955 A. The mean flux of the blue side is 5.32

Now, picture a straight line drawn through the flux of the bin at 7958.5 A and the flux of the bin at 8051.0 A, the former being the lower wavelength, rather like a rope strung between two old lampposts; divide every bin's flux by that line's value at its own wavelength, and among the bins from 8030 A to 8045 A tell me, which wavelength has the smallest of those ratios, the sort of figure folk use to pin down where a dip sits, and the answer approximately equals 8038.5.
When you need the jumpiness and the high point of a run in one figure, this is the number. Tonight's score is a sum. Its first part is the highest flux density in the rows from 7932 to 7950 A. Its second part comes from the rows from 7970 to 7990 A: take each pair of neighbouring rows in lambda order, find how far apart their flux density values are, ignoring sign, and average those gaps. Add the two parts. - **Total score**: 5.74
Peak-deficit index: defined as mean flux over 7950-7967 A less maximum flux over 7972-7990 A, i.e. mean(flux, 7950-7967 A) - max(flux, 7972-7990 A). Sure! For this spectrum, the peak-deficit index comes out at -0.41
